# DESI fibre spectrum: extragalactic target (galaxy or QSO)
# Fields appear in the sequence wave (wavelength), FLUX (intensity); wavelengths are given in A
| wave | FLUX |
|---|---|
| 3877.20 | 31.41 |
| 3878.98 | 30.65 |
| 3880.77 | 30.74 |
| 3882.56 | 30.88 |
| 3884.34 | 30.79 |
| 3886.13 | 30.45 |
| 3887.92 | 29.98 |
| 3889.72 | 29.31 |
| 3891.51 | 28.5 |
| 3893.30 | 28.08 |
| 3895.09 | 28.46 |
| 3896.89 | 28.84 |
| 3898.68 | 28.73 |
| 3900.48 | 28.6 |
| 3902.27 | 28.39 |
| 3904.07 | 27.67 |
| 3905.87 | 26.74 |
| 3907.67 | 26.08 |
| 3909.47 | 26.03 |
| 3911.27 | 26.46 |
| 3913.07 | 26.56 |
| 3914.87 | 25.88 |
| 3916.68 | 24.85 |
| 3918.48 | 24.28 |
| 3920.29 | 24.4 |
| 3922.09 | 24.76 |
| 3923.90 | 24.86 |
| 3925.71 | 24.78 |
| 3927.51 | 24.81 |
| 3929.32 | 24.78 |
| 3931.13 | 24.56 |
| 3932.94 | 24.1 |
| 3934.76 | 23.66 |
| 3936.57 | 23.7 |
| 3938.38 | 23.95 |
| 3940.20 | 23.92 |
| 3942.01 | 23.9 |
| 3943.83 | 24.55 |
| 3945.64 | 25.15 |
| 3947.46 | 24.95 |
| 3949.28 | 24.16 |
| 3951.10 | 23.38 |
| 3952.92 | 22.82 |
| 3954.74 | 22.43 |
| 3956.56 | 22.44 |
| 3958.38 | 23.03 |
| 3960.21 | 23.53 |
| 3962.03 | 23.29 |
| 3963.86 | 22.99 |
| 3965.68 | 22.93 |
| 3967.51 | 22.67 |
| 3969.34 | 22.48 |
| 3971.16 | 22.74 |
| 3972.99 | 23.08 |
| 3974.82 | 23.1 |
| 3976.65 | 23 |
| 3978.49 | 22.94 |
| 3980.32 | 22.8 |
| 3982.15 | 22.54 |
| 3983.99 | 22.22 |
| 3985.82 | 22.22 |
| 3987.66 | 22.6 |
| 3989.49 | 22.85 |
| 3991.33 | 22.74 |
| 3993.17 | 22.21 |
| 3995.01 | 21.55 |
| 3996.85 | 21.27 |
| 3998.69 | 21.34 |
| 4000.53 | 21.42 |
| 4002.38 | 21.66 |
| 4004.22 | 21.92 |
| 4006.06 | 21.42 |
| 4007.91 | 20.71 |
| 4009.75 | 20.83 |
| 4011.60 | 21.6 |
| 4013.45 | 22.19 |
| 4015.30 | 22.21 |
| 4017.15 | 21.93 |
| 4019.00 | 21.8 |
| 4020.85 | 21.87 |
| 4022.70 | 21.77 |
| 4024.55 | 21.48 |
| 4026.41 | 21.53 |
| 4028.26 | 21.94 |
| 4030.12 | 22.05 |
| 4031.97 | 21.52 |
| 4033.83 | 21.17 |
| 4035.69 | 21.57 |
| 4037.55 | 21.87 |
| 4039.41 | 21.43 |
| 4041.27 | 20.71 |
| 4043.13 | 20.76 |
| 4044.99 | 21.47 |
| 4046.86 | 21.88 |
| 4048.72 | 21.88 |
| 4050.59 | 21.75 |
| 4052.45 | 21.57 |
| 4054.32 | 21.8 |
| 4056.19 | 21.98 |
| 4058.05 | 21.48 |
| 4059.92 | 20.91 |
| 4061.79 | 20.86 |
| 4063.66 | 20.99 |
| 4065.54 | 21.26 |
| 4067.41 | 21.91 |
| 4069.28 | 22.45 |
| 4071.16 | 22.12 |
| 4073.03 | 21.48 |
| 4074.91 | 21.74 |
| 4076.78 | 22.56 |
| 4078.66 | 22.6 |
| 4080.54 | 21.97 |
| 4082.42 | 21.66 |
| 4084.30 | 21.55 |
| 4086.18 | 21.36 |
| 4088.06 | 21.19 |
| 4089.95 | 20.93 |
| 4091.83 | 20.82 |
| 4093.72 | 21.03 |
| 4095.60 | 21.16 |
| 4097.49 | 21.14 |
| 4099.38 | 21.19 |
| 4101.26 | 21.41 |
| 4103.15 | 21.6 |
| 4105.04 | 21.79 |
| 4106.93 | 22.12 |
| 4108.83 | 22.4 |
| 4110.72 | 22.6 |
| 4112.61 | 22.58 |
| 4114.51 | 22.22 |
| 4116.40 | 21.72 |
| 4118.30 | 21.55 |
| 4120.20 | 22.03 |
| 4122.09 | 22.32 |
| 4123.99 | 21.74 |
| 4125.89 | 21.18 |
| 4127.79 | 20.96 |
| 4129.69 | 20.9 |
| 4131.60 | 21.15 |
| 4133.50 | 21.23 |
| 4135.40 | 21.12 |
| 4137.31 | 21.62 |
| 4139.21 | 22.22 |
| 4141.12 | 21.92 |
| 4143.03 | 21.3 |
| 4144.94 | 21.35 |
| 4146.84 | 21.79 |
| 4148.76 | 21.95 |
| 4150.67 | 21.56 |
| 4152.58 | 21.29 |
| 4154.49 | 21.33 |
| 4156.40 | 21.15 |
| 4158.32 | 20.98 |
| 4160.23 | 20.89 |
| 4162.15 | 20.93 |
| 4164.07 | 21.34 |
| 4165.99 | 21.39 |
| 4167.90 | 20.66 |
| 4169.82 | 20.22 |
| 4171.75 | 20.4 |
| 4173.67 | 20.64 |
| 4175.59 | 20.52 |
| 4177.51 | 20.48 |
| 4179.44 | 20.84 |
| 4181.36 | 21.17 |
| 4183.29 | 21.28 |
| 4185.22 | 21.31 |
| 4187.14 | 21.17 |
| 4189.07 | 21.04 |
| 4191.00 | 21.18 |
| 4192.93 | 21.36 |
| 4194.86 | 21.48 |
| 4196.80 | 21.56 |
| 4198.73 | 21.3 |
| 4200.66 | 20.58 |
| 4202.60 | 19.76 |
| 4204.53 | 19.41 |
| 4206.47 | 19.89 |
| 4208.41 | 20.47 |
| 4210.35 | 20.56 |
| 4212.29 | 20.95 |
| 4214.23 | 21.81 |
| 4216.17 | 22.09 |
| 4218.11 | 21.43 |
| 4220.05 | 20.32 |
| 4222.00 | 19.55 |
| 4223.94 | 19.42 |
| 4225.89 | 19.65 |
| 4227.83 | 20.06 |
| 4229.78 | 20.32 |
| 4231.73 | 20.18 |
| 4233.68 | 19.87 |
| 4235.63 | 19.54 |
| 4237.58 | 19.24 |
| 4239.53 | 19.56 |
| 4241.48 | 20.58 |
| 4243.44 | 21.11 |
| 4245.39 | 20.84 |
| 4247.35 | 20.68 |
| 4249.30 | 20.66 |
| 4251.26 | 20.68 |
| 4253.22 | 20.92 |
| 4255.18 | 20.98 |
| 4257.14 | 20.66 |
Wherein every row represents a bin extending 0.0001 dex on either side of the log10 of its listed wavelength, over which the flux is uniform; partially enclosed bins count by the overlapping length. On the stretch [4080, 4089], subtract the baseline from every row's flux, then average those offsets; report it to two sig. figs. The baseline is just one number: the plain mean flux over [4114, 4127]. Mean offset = -0.28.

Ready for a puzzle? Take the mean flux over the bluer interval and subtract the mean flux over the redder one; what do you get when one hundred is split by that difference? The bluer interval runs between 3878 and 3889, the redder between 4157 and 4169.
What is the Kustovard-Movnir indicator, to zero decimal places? 10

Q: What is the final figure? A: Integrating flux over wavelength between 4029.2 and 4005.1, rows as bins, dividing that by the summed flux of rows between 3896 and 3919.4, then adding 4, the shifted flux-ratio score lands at 5.49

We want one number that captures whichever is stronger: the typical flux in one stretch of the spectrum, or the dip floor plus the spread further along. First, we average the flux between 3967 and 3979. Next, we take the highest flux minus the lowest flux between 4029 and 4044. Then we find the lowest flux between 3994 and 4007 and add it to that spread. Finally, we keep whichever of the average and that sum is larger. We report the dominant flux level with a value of 22.9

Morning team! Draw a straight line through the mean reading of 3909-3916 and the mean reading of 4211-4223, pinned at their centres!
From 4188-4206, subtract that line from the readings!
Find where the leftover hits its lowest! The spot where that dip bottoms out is 4204.53 A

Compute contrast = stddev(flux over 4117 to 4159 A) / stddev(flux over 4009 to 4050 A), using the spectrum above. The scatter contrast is 1.0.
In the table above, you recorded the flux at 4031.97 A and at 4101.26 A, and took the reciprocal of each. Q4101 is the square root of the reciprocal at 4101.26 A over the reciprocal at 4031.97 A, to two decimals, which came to 1.00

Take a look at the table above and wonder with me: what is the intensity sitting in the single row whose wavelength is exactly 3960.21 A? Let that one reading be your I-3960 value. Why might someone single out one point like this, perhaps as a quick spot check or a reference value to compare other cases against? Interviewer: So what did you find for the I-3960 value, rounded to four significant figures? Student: 23.53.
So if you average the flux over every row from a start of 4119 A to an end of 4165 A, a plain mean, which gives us 21.4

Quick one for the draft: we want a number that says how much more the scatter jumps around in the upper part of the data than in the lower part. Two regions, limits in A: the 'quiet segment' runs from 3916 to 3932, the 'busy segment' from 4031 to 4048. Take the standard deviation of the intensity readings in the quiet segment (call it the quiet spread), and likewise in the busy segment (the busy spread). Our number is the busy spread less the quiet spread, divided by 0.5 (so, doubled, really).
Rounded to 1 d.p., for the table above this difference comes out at 0.4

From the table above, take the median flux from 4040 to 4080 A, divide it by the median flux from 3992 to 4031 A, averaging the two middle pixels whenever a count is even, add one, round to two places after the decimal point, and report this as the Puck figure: 2.00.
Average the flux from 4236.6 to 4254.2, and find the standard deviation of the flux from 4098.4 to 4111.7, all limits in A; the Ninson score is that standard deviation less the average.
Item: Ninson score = -20.0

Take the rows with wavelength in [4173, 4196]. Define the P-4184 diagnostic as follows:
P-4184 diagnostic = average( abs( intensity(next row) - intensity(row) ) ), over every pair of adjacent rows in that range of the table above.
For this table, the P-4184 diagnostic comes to 0.15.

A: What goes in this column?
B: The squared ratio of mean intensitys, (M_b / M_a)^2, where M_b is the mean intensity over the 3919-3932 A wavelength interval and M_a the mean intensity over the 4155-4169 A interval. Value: 1.38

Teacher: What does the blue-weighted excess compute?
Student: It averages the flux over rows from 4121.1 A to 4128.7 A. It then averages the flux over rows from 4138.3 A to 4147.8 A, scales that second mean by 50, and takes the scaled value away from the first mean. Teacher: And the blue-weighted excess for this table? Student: -1064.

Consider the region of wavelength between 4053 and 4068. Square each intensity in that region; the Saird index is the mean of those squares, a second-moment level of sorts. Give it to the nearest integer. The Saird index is 458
